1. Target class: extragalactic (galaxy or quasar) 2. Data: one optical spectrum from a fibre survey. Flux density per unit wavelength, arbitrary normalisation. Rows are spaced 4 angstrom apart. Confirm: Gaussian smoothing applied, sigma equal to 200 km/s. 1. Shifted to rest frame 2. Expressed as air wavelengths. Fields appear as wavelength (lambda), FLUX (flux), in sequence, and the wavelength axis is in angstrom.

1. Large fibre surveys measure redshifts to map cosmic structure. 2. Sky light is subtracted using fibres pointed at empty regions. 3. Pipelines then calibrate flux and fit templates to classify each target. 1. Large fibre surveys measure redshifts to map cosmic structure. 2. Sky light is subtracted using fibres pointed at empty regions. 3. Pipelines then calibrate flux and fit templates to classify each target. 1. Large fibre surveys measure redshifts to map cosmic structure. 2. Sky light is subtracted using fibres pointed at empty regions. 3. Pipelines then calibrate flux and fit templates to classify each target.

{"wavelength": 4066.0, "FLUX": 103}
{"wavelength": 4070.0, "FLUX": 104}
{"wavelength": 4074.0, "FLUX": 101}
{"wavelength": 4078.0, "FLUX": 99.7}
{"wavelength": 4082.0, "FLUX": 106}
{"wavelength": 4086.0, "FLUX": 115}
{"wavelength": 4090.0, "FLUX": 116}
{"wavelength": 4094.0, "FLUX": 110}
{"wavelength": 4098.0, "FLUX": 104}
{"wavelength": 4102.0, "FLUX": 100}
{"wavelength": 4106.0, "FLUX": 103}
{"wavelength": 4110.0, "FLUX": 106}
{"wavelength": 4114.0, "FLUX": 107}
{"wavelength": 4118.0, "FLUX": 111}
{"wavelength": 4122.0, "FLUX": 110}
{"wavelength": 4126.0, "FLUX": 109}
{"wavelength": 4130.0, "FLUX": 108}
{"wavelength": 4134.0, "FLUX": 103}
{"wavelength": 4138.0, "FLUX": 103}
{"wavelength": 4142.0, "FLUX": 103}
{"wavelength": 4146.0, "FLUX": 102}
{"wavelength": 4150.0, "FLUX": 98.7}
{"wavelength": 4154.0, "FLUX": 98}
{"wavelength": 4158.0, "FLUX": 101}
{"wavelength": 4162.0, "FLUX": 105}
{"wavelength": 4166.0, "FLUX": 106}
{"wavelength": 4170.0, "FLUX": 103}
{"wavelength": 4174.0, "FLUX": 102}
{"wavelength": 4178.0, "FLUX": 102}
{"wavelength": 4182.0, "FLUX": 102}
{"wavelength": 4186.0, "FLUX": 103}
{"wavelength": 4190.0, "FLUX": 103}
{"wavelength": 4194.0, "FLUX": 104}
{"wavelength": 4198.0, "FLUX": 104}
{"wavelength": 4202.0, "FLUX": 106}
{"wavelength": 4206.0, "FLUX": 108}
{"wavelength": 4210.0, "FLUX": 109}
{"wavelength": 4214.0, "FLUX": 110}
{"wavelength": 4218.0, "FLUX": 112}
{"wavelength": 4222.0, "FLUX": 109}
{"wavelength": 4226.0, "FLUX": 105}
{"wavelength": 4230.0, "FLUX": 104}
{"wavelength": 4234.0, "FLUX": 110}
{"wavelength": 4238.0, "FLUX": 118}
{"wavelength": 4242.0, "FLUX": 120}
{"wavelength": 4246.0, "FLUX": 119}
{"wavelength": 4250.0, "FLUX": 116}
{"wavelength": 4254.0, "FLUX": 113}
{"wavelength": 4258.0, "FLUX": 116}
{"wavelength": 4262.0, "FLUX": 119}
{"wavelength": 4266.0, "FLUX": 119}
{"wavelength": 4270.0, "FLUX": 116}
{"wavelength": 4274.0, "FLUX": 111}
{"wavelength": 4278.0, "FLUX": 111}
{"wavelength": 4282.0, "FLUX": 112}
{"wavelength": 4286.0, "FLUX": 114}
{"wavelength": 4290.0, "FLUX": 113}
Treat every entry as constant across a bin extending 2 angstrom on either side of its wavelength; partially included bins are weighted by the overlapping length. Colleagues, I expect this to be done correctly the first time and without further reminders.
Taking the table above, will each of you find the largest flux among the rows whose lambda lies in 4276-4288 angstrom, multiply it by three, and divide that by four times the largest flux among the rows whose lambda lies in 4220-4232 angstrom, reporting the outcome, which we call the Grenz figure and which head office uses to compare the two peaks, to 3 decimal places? 0.784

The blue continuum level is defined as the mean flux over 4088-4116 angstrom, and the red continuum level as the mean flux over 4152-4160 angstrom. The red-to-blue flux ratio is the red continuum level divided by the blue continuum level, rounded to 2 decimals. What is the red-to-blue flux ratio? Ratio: 0.93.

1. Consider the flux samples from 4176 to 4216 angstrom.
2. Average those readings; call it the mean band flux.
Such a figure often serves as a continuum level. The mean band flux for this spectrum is 105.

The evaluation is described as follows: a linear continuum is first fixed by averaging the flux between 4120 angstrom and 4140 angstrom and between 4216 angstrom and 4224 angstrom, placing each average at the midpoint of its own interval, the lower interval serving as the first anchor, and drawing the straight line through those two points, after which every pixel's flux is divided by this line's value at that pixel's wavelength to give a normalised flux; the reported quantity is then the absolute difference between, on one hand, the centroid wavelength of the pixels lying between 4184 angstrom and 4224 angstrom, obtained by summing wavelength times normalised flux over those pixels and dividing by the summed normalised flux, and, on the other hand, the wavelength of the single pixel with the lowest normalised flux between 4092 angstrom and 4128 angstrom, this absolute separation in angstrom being 102.3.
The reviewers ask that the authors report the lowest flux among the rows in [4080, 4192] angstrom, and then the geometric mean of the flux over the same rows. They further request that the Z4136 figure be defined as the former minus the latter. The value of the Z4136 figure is -6.9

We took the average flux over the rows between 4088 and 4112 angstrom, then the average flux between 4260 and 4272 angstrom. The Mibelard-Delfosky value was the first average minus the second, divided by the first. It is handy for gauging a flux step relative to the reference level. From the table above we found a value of -0.11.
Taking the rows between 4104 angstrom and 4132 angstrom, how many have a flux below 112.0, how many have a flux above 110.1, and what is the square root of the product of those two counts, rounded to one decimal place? 2.6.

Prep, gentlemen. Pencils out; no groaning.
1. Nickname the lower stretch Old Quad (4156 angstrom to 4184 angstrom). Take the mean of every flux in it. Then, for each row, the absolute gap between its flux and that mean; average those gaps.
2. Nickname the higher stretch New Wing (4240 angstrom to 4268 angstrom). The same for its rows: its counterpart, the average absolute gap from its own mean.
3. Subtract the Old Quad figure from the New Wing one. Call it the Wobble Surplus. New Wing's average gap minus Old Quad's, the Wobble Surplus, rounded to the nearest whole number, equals 1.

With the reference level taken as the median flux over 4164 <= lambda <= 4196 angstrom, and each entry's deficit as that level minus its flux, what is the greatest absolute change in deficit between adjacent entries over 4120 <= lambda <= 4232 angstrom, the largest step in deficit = 5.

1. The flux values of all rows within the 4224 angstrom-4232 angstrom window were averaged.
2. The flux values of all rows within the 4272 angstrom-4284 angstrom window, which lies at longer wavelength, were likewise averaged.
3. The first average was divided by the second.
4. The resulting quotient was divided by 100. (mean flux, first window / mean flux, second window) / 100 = 0.0094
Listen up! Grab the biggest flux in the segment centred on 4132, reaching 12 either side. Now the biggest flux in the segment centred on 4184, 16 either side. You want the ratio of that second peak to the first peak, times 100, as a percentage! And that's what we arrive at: 94.5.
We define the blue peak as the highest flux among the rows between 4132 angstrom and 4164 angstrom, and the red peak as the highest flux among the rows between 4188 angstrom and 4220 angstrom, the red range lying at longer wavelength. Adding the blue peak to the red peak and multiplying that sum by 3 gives 651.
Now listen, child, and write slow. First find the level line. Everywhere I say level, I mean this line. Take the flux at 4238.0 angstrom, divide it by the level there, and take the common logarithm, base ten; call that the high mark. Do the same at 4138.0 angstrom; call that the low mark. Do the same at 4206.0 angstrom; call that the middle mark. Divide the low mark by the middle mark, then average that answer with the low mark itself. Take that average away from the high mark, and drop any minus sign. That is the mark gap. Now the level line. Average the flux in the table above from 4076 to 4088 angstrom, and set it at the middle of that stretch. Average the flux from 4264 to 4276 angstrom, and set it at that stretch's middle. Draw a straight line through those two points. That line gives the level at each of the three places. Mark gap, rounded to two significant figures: 0.72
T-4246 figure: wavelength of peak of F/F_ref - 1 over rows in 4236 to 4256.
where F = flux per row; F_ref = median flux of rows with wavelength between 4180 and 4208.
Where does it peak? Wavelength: 4242.0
